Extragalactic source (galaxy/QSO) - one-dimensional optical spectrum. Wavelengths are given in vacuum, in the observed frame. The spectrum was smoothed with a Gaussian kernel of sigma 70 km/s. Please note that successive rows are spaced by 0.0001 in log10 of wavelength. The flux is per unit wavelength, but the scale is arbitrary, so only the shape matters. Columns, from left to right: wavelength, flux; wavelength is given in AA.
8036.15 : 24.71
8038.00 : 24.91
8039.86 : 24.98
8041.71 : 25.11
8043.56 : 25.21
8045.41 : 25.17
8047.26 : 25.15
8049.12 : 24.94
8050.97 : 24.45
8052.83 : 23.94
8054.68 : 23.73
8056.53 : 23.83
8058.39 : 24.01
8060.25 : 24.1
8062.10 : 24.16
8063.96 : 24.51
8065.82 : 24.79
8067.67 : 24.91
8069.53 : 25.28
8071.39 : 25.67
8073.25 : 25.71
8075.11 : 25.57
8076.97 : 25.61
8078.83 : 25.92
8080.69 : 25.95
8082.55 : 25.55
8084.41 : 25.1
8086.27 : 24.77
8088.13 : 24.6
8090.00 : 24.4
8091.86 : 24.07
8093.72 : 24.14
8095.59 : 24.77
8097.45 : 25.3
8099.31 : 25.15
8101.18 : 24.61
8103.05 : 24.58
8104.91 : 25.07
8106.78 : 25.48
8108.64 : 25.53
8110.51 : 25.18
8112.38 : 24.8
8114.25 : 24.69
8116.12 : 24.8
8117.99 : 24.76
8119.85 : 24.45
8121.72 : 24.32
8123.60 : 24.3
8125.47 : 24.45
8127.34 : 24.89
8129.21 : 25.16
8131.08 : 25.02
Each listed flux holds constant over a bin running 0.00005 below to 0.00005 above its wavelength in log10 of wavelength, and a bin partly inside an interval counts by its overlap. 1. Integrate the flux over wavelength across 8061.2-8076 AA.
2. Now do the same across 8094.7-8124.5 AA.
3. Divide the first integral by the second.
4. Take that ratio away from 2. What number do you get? 1.5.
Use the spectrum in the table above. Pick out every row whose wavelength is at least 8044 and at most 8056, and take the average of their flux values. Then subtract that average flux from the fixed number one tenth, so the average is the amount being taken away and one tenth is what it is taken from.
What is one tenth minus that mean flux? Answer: -24.5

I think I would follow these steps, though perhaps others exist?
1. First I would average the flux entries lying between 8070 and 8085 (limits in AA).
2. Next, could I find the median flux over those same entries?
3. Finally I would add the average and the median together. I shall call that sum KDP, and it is 51.3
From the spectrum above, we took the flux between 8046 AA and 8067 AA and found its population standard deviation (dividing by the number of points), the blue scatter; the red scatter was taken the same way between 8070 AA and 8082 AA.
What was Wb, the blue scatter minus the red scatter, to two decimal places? 0.31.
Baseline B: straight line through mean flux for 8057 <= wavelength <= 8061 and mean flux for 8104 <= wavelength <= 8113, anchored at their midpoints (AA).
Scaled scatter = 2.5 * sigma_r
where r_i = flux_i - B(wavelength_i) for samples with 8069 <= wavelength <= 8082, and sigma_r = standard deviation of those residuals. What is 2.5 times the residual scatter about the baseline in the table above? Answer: 0.4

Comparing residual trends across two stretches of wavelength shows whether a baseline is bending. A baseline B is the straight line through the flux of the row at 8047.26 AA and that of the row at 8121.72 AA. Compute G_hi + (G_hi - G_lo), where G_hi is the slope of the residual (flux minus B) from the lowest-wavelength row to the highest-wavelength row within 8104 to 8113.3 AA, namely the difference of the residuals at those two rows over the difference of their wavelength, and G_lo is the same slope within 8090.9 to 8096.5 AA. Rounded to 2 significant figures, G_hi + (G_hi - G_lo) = -0.25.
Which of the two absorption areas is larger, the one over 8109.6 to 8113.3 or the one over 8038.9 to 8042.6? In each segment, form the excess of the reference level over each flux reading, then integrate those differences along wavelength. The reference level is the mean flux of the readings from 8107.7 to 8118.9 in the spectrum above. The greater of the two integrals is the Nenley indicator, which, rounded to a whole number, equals 0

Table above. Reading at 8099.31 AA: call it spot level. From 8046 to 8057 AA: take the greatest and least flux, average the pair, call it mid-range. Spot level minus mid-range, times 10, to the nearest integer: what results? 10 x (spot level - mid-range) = 7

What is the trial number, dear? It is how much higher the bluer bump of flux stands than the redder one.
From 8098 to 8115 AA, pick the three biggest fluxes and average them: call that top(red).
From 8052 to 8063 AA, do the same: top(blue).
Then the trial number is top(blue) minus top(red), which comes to -1.3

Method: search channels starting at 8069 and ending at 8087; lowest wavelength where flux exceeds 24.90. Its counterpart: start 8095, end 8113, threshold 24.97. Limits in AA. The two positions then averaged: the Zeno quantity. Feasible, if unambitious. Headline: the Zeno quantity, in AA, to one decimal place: 8083.5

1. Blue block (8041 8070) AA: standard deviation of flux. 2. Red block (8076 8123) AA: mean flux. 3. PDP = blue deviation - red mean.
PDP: -24.4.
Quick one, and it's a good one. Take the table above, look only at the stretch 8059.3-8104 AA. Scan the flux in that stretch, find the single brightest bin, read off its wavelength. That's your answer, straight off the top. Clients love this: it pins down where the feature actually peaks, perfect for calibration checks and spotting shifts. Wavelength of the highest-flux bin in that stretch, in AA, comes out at 8080.69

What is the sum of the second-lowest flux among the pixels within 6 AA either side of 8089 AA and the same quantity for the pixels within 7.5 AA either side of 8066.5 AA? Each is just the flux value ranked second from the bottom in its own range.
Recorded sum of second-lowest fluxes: 48.3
